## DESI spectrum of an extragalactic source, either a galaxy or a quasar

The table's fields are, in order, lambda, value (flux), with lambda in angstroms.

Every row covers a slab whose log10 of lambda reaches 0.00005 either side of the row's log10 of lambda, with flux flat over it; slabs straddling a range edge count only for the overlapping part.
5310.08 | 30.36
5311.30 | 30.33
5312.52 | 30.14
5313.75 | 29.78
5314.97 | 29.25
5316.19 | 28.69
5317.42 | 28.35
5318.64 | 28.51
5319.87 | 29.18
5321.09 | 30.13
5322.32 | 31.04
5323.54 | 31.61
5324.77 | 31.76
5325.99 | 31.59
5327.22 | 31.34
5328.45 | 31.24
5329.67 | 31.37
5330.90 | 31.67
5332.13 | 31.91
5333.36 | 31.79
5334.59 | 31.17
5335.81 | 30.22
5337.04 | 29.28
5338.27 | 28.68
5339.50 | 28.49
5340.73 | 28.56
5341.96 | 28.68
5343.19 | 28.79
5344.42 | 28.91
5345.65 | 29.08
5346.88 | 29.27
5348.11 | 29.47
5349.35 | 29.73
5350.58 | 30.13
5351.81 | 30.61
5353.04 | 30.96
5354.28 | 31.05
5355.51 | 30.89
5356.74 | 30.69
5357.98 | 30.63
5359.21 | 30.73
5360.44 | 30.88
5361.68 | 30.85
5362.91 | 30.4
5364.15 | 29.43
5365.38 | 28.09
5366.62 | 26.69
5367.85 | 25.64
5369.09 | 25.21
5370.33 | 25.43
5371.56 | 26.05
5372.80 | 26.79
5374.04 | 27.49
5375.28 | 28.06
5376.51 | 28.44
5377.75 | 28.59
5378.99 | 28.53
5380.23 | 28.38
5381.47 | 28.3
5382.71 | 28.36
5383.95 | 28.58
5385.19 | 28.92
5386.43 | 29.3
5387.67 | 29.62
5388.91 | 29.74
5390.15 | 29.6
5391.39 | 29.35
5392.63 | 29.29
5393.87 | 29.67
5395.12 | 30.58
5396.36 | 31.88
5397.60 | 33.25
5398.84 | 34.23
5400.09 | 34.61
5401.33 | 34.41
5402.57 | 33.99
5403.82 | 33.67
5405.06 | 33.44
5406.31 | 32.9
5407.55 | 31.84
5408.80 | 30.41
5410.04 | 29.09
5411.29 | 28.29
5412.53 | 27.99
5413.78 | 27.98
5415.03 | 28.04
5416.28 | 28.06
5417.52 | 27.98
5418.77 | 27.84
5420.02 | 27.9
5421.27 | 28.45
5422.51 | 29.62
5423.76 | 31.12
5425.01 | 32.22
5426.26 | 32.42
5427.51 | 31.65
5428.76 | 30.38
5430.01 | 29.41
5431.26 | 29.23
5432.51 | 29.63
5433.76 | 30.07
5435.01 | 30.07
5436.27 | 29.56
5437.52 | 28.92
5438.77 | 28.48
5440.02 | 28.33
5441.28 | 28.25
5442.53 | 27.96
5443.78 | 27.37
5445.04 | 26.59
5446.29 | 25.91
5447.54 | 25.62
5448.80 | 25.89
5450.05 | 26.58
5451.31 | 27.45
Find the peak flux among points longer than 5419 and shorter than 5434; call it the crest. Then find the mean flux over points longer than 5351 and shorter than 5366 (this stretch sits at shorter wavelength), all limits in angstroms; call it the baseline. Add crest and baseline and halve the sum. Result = 31.4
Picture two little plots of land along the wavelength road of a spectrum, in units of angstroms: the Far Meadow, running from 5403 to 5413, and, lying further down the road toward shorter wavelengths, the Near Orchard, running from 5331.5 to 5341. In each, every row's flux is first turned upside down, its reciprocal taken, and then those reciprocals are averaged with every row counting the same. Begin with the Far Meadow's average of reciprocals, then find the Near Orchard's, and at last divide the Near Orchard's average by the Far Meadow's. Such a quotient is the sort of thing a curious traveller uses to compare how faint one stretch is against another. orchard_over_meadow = 1.03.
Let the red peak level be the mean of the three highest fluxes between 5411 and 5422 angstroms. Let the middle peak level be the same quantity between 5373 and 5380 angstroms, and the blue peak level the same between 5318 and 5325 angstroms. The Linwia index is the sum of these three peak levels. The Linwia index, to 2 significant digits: 88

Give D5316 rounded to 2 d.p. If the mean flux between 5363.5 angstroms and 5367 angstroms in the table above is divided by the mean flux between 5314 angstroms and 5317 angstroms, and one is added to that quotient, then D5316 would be 1.97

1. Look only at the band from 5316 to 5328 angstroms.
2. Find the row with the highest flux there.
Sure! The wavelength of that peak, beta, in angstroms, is 5324.77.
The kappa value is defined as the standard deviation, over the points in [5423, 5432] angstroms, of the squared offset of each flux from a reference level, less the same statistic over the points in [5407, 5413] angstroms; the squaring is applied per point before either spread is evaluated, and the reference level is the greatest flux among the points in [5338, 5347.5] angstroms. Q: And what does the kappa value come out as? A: 1.5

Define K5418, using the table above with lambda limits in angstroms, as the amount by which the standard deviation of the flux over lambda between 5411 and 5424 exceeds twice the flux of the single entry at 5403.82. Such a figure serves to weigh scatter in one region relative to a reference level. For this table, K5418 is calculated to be -66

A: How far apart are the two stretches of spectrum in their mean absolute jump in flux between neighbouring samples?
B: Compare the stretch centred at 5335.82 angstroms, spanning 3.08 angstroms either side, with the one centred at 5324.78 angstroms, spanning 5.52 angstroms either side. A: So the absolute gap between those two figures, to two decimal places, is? 0.37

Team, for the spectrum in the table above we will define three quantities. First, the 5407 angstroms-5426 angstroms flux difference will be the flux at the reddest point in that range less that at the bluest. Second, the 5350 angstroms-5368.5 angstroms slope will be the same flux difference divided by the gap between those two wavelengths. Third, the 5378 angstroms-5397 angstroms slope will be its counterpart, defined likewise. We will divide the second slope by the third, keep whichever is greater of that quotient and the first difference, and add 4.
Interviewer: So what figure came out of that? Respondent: 4.4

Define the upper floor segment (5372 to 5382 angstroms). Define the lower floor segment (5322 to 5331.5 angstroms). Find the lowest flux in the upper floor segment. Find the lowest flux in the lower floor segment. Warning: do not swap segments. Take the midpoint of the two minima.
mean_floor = 28.9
